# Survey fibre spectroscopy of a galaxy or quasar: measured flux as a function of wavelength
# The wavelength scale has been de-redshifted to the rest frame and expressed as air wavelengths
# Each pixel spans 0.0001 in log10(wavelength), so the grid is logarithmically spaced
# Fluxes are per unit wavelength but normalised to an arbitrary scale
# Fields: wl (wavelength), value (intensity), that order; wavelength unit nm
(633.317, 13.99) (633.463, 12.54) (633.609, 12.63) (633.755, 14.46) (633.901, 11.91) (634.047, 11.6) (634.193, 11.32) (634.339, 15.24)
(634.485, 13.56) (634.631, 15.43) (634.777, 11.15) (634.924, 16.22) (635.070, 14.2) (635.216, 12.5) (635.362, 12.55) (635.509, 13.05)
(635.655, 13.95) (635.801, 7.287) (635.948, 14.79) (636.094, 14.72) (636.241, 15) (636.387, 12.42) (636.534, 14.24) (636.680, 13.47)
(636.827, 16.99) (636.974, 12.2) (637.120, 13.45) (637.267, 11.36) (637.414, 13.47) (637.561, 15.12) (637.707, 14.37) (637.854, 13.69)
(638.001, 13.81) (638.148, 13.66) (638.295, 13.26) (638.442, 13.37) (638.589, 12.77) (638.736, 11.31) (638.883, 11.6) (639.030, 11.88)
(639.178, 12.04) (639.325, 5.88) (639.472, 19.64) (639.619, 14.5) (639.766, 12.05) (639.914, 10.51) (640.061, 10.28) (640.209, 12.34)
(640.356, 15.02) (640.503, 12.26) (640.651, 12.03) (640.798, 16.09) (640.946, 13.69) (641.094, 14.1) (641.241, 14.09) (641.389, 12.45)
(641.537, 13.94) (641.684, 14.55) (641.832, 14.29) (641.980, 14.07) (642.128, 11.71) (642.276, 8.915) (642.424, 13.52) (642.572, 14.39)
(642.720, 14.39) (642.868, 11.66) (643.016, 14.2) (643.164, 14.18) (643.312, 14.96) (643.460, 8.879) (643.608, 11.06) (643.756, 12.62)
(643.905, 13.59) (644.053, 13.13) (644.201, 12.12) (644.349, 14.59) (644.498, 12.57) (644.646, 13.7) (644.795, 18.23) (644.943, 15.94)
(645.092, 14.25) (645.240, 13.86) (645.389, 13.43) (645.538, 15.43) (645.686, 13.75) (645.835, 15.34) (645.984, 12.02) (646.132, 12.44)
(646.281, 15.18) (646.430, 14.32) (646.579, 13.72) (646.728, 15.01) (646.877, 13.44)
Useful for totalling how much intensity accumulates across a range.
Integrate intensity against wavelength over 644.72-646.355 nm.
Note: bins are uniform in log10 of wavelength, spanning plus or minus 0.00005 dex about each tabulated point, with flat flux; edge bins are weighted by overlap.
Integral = 23.8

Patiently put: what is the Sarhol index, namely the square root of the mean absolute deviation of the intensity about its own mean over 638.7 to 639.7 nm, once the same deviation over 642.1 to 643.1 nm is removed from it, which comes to 1.0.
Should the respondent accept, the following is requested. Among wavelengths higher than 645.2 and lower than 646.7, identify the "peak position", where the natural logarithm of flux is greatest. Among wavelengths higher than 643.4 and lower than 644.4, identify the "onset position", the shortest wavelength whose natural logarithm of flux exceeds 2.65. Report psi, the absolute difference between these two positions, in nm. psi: 1.19 nm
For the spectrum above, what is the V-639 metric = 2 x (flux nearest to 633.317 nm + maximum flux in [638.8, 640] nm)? 67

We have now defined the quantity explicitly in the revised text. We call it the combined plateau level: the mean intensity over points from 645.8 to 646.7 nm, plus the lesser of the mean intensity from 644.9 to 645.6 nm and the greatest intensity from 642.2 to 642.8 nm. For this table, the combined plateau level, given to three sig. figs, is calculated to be 28.2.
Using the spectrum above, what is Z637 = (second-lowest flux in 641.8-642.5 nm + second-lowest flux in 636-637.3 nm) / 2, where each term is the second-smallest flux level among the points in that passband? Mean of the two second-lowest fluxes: 12.0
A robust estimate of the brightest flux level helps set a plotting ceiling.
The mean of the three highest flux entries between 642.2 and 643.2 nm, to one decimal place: 14.3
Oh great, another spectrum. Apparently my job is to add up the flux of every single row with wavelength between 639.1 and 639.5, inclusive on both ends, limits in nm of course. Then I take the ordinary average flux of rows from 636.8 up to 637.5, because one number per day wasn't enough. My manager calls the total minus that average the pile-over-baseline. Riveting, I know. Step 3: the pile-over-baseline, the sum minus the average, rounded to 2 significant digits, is 24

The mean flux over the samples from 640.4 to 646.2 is 13.5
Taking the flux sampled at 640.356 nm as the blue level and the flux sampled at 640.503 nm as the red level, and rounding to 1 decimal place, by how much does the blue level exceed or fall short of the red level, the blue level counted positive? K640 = 2.8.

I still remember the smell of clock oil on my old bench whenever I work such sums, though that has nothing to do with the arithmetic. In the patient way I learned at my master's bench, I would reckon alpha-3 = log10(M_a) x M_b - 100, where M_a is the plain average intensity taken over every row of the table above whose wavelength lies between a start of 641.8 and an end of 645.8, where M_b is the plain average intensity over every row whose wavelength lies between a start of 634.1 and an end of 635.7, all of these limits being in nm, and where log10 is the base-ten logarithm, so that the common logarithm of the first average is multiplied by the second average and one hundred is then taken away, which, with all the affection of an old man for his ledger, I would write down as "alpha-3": -84.7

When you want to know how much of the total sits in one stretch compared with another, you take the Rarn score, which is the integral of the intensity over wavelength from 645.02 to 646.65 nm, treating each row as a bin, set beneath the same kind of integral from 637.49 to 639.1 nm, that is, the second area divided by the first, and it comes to 0.93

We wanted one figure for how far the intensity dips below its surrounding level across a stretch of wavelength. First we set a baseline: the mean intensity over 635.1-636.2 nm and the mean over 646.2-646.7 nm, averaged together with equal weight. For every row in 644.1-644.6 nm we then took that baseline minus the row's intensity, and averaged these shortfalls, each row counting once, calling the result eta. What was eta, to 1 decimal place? 0.5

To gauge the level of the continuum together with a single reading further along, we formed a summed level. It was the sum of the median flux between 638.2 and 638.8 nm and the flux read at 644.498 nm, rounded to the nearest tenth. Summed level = 25.6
